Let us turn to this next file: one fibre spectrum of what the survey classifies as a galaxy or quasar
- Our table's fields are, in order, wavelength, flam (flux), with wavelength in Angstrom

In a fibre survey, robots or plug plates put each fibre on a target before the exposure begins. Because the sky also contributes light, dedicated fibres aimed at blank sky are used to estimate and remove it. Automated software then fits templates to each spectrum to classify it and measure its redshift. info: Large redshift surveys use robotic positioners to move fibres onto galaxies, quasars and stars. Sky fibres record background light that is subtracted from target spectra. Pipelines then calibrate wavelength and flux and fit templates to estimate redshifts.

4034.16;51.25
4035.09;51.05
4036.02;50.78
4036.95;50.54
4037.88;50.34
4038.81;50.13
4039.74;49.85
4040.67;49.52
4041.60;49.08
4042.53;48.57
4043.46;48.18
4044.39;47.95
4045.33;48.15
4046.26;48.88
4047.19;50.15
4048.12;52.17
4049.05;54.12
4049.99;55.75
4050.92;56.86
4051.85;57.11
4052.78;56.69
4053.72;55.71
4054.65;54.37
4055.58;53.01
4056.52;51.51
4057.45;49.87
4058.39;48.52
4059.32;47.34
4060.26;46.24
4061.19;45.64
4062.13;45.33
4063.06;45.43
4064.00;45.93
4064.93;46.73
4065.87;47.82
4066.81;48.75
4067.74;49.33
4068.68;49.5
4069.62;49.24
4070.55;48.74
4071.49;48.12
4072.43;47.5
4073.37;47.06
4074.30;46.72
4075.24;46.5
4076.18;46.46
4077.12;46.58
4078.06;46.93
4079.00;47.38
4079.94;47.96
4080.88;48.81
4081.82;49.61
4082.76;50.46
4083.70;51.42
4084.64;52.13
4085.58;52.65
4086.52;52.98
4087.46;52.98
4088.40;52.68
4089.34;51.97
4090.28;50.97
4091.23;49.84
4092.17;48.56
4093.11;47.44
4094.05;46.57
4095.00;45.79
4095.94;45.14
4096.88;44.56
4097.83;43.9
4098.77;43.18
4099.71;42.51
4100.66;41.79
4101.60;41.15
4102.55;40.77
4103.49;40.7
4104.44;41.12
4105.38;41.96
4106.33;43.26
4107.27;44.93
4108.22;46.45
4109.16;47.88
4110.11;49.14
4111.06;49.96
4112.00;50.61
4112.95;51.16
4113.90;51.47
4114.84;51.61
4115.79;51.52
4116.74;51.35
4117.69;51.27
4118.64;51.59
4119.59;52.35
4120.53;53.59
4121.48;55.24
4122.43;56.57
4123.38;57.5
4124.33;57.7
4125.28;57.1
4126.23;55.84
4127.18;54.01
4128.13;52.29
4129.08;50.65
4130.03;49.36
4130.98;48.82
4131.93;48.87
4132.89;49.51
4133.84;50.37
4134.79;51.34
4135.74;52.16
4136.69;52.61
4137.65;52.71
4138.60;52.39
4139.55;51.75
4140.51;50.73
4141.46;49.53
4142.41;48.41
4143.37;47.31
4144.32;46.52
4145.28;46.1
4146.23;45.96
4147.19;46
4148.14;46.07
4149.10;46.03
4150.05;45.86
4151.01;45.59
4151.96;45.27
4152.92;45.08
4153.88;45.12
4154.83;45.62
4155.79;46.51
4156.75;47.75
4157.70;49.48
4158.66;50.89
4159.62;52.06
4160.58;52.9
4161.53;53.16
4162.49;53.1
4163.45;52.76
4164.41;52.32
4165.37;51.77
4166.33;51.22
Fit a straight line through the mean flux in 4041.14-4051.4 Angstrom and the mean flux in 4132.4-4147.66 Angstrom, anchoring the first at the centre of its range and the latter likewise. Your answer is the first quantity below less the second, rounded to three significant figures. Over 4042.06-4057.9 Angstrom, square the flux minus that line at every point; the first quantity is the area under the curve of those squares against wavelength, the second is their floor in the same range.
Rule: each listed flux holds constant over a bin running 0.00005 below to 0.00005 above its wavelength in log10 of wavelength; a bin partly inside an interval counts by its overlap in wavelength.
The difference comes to 209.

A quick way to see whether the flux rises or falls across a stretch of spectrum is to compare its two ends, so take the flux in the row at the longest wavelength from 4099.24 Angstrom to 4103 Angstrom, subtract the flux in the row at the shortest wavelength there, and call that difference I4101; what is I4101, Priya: -1.7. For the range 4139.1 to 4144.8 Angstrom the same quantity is -5.2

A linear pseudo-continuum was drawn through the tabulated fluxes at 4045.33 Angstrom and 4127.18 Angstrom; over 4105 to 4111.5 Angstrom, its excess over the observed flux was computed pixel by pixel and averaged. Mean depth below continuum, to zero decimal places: 6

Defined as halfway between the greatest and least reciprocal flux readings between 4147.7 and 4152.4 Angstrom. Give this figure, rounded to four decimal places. 0.0219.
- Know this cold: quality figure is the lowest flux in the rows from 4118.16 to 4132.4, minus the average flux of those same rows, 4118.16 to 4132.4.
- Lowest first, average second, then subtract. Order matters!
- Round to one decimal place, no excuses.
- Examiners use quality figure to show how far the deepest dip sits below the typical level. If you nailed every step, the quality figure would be -4.6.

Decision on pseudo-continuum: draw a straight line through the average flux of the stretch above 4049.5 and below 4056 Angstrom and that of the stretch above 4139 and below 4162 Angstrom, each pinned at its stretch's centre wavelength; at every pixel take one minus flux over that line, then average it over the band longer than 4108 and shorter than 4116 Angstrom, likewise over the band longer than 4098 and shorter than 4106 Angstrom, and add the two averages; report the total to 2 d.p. 0.21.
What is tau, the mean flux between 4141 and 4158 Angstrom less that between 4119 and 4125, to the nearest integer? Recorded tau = -9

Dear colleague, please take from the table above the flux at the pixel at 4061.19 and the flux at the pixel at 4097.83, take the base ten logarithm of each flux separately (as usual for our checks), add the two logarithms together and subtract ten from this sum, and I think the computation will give -6.698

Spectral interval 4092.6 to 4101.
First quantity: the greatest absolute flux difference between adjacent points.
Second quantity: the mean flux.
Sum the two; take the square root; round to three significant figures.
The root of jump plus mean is 6.74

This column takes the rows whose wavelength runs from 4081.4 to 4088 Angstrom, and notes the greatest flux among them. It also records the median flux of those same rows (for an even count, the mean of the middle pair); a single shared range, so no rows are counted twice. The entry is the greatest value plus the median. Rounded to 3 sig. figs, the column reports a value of 105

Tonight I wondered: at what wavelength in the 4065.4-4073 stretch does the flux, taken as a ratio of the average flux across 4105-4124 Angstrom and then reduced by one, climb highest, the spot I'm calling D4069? 4068.68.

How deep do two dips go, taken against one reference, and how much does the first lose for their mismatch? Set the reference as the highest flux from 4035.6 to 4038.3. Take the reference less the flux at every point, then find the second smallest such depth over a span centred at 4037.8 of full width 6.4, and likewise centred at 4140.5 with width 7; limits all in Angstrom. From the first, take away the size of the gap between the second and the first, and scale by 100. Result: -161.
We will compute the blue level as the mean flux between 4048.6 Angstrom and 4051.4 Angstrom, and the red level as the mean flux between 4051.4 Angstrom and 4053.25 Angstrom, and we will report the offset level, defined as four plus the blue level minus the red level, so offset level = 3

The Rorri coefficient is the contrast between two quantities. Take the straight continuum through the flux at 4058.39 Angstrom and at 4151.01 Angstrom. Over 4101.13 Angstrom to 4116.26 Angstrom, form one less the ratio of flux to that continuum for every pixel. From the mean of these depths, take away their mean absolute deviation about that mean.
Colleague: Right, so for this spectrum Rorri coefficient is -0.08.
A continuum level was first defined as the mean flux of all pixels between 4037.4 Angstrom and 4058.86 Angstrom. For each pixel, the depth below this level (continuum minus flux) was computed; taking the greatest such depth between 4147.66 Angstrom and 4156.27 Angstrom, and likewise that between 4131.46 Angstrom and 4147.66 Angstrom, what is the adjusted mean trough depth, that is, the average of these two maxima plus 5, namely 11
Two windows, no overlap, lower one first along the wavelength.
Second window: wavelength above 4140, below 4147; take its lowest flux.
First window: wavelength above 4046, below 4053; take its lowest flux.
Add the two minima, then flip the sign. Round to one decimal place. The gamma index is -94.8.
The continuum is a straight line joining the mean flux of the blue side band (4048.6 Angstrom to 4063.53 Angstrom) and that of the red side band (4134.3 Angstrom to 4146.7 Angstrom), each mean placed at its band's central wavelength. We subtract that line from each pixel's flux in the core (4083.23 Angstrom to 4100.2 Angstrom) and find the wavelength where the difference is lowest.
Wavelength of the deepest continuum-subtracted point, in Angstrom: 4099.71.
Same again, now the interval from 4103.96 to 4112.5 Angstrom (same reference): 4104.44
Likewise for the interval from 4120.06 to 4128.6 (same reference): 4128.13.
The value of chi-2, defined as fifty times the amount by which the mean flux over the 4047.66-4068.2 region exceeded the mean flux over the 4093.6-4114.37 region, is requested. 273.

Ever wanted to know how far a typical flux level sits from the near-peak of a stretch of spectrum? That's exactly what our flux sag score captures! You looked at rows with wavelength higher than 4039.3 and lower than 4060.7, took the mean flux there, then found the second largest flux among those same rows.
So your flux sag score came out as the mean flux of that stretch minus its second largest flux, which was -5.6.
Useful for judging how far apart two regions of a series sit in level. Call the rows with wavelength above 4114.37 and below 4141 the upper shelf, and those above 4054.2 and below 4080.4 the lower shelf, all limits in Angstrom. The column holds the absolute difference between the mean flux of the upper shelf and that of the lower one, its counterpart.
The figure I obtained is 5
